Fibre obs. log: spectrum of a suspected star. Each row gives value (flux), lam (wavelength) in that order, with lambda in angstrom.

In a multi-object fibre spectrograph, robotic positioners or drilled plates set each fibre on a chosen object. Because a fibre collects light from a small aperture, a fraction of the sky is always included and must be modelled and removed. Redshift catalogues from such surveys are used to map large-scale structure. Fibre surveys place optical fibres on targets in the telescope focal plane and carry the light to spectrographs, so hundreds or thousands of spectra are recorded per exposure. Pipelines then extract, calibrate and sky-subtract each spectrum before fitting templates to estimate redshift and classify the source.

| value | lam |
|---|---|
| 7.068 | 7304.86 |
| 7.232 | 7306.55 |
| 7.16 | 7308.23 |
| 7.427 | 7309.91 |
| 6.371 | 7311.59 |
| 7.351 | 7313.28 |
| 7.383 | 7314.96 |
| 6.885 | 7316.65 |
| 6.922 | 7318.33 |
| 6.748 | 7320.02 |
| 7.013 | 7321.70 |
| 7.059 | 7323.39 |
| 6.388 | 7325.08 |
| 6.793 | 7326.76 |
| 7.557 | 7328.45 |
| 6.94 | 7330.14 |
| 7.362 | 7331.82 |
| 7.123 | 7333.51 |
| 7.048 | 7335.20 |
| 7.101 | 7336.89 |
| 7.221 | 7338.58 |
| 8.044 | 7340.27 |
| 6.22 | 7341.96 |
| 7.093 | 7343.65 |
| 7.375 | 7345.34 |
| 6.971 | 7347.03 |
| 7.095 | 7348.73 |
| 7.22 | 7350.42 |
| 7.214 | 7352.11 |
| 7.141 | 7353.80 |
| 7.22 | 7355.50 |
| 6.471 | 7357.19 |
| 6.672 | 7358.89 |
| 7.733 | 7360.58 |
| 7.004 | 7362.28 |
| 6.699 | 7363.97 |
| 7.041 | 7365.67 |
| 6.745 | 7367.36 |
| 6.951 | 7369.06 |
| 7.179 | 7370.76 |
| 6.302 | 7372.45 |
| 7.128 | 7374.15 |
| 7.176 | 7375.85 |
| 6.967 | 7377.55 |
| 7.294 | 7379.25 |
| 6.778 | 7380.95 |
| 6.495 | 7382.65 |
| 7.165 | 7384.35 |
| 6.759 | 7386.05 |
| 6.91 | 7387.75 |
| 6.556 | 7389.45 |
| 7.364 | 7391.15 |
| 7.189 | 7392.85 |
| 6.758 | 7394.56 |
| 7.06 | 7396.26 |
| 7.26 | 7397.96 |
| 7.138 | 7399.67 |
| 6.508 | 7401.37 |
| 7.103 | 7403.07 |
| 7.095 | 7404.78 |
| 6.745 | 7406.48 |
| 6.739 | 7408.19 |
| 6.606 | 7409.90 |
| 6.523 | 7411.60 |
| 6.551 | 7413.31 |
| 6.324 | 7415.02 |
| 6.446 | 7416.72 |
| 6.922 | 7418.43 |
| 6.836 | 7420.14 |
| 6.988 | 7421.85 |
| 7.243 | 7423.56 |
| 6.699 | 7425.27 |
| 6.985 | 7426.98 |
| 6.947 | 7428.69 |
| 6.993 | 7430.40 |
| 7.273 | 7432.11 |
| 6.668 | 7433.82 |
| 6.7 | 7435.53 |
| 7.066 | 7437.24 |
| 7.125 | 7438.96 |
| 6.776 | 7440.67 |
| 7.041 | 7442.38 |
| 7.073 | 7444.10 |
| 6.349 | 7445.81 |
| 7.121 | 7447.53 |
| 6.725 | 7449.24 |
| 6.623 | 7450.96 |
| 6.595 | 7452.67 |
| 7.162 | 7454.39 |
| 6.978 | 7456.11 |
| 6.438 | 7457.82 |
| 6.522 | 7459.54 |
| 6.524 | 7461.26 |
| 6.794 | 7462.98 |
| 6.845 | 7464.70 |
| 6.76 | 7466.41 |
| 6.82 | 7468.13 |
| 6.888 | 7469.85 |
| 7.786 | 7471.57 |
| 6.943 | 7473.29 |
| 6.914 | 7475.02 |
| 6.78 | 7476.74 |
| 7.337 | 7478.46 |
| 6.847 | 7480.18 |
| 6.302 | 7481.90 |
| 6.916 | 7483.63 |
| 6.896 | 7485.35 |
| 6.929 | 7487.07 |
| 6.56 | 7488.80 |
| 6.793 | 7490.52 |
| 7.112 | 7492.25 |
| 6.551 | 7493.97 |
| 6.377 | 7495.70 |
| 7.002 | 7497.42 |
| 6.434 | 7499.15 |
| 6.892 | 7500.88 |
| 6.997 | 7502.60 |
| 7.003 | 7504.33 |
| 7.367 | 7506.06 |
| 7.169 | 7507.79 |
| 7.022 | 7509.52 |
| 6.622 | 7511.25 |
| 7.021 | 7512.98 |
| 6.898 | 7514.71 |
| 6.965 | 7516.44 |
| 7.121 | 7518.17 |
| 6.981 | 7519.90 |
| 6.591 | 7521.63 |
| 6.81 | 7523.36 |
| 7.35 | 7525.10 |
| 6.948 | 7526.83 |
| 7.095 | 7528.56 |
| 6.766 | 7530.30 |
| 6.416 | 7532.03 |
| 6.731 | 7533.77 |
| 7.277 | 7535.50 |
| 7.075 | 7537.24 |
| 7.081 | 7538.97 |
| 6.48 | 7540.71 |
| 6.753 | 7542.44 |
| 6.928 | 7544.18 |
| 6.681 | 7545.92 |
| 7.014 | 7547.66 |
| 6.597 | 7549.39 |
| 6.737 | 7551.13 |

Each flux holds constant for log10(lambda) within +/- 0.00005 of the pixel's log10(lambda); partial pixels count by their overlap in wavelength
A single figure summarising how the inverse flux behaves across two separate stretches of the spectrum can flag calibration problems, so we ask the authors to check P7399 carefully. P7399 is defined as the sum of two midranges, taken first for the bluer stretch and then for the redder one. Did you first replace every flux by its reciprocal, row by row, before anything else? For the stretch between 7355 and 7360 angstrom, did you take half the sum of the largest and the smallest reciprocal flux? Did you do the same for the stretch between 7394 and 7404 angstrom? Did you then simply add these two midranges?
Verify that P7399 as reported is 0.292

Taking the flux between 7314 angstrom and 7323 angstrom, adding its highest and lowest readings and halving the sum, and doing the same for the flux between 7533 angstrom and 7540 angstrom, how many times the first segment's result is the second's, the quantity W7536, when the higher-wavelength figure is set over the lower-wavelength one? 0.99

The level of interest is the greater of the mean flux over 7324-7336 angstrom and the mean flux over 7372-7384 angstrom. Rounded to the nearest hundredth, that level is 7.03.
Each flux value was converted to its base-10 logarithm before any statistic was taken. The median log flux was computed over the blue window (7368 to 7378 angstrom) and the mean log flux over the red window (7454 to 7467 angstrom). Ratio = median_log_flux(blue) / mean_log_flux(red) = 1.02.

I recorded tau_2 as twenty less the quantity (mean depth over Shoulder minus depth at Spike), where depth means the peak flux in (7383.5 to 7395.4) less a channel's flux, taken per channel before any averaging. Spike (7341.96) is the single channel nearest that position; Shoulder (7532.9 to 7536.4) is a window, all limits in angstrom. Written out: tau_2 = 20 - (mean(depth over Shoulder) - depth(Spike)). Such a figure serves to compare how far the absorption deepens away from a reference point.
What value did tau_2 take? 20.8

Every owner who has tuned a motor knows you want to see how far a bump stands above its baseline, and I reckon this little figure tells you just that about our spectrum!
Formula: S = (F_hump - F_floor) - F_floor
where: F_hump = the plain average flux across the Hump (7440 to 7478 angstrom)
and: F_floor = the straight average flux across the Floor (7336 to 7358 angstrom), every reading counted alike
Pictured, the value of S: -7.37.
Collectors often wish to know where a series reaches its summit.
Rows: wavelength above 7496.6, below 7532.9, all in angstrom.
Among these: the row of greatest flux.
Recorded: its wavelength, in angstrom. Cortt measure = 7506.06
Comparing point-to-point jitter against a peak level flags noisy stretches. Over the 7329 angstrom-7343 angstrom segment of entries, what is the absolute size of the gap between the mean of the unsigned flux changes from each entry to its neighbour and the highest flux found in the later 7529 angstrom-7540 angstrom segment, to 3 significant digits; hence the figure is 6.77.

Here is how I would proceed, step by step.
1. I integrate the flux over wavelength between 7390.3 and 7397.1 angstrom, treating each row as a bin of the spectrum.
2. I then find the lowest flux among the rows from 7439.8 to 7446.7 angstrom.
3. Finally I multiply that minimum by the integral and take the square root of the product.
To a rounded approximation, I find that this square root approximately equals 17.5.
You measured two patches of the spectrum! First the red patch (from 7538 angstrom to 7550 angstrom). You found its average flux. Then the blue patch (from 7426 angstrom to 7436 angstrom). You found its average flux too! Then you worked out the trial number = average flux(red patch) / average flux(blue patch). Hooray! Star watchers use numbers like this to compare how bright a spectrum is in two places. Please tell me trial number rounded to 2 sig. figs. 0.98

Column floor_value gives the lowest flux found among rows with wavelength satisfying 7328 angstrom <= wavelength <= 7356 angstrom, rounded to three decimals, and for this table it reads 6.220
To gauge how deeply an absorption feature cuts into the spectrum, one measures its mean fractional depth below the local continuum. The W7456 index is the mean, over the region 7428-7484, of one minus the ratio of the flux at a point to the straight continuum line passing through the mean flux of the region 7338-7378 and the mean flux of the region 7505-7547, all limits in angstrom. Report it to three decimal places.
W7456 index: 0.015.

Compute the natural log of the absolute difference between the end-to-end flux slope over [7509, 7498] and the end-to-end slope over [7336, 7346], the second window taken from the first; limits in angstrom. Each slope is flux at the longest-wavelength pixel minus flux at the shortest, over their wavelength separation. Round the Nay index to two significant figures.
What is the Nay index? -2.9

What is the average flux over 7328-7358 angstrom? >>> 7.13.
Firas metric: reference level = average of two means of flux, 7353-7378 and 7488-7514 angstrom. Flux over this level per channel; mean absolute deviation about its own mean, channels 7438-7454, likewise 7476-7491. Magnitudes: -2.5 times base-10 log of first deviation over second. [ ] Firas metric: -0.26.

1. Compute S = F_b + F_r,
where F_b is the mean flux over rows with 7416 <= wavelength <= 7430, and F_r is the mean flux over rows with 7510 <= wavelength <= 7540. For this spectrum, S 13.8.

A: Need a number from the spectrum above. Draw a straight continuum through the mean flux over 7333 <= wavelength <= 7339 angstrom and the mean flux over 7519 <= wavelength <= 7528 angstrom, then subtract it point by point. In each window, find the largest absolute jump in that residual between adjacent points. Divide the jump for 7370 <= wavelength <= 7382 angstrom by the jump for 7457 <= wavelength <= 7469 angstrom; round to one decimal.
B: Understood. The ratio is 3.2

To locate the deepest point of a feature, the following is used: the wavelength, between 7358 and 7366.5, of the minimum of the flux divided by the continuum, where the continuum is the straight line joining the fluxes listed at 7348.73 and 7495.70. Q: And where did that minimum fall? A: 7358.89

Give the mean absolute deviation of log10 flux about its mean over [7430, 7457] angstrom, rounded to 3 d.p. 0.014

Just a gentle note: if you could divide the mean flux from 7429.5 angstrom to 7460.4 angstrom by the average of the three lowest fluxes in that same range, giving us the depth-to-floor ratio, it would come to 1.06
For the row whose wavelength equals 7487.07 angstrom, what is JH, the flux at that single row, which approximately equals 6.929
